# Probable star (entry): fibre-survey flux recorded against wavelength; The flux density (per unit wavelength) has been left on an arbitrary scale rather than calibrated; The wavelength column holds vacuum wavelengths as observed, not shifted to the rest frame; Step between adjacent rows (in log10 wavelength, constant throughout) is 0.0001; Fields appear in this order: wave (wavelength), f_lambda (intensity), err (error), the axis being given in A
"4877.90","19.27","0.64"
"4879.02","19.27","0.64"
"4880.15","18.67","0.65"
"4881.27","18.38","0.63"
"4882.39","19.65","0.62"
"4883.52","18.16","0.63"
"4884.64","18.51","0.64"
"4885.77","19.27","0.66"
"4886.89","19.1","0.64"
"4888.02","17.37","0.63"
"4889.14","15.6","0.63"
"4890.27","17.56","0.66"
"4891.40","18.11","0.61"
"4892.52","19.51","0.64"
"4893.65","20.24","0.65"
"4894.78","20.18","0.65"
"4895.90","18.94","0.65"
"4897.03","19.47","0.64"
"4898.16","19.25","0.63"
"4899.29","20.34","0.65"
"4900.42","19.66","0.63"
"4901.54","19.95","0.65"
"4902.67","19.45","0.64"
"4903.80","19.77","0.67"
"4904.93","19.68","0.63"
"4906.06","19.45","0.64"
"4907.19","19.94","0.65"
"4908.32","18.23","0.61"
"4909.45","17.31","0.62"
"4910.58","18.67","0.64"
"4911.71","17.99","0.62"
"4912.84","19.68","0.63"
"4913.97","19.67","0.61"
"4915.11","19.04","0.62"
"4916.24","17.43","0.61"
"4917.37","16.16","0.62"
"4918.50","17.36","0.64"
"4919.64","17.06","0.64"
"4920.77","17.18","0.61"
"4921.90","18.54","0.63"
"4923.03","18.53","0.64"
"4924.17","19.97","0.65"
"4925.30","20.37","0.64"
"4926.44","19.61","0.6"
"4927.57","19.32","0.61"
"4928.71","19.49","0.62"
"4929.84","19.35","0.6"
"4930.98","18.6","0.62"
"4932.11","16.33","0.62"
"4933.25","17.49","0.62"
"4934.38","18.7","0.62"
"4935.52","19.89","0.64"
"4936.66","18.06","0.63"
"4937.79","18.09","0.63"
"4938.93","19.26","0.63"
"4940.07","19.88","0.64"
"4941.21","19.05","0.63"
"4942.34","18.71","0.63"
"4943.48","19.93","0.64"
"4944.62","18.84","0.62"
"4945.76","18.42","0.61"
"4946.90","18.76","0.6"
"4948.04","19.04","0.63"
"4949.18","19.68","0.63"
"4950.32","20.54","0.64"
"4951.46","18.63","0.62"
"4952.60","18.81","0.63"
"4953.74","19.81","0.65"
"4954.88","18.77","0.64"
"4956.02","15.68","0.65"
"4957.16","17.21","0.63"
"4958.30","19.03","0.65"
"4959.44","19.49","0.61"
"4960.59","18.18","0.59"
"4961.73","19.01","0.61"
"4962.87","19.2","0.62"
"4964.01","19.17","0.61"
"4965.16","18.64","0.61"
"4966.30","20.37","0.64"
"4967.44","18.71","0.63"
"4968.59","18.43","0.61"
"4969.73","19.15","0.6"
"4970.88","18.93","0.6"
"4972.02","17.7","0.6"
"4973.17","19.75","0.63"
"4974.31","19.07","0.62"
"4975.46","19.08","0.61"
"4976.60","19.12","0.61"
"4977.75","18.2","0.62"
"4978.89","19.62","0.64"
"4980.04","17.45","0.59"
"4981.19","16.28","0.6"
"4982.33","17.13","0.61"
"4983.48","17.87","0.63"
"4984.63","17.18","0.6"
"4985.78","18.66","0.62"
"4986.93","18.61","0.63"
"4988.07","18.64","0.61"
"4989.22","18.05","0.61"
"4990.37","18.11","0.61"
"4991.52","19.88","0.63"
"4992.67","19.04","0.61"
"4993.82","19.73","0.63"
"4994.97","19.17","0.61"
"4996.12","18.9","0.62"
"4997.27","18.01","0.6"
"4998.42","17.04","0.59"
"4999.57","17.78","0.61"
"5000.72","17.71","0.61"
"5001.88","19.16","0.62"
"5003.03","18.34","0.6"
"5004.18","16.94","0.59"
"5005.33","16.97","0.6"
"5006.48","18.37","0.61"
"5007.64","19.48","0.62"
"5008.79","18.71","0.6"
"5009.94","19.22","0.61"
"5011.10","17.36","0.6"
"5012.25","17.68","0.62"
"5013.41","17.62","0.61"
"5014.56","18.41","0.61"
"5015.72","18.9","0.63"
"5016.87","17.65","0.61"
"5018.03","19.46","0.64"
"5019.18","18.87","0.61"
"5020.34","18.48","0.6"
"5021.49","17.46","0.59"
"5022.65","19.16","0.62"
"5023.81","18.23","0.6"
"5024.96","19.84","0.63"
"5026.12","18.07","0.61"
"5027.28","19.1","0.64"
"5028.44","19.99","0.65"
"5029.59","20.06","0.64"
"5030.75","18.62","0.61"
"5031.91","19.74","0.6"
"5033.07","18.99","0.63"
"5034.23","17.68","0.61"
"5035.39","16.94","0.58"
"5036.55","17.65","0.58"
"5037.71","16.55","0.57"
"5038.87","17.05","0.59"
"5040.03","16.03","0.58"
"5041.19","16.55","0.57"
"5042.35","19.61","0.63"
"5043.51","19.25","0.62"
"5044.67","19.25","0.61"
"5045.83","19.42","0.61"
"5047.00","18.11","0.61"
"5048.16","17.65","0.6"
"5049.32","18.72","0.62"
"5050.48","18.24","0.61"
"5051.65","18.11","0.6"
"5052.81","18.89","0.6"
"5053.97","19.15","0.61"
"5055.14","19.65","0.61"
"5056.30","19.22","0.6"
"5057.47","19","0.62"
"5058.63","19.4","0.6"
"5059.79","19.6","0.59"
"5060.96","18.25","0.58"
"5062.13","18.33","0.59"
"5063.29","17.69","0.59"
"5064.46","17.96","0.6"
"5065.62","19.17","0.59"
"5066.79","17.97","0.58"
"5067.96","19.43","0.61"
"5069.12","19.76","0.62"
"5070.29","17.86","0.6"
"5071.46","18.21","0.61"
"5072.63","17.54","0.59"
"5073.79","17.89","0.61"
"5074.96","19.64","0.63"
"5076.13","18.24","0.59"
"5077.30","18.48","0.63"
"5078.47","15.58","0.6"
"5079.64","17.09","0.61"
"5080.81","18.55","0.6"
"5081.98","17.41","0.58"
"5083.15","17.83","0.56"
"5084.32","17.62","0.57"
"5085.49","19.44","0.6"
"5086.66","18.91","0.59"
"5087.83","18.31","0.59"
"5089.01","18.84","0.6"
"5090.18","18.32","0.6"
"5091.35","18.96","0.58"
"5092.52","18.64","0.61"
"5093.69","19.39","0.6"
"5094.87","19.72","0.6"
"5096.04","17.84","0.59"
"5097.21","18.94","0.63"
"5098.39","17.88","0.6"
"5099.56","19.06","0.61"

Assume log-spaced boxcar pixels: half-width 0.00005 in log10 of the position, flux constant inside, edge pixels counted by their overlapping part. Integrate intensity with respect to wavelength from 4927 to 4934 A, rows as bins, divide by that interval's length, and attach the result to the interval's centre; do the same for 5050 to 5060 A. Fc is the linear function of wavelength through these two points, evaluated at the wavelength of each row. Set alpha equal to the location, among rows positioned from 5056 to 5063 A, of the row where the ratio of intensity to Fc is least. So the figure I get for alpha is 5060.96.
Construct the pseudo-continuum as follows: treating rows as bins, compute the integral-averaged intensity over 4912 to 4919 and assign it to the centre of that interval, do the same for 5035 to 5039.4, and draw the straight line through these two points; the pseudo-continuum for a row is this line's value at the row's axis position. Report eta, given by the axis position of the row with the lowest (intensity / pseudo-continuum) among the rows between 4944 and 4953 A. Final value 4945.76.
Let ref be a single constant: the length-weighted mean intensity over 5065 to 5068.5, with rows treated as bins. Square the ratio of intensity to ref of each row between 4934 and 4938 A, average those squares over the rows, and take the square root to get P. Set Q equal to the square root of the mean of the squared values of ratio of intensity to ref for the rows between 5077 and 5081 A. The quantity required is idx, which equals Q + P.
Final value 1.92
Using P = 0.99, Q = 0.93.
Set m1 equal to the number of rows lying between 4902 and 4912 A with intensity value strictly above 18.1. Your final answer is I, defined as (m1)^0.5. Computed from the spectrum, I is 2.6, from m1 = 7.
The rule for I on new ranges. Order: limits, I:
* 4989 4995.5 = 2.2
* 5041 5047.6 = 2.2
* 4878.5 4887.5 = 2.8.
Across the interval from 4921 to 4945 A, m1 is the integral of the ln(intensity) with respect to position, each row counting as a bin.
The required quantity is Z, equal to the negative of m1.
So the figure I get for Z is -70.6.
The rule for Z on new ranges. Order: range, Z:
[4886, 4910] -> -70.6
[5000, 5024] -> -69.7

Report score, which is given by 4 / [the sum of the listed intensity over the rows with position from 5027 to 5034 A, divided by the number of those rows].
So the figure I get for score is 0.206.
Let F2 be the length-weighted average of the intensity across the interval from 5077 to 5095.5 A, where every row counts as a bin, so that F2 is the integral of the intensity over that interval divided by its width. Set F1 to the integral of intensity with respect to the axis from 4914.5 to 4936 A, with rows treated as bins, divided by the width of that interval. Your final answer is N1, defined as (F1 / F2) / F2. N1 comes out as 0.0550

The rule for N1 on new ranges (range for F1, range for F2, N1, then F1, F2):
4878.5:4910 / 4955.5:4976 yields 0.0541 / 19.0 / 18.7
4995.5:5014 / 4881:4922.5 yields 0.0517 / 18.1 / 18.7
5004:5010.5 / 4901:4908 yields 0.0476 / 18.4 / 19.6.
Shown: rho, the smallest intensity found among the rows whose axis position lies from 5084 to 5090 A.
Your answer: 17.62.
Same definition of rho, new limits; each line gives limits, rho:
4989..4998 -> 18.01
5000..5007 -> 16.94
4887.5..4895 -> 15.6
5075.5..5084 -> 15.58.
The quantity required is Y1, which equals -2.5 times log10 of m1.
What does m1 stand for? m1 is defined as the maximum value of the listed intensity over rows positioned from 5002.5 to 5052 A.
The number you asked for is -3.26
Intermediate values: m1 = 20.06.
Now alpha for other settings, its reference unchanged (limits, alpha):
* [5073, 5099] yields 5078.47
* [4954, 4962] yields 4956.02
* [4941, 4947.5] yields 4945.76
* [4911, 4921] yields 4917.37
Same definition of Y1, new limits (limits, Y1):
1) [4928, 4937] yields -3.25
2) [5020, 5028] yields -3.24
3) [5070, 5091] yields -3.23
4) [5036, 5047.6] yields -3.23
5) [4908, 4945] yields -3.27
